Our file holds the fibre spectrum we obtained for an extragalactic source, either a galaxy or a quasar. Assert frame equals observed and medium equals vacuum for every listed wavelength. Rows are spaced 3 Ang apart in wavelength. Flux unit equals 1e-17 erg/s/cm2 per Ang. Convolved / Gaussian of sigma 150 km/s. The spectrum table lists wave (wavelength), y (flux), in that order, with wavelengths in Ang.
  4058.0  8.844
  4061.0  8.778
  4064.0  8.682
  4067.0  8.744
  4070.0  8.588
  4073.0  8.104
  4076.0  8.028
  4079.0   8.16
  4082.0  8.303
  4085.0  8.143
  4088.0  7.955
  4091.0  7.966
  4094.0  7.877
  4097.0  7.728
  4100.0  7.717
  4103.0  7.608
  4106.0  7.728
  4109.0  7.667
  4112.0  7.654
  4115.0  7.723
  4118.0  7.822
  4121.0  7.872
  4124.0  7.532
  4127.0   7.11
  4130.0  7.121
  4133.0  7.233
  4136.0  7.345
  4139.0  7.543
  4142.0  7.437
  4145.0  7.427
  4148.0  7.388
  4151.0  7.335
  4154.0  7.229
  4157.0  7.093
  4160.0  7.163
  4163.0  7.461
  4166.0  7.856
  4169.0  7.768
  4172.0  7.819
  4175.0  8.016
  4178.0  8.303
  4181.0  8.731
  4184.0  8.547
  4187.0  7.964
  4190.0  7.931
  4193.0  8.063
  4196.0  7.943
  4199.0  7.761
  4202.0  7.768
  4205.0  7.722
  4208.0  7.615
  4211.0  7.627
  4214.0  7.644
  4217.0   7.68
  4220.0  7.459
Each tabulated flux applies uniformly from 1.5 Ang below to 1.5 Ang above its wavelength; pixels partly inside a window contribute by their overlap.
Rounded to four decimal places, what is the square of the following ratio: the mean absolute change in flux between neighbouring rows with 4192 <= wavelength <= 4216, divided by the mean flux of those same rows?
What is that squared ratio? 0.0001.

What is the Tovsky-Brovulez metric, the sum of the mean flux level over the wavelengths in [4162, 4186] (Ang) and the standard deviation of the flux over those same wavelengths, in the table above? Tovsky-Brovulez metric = 8.5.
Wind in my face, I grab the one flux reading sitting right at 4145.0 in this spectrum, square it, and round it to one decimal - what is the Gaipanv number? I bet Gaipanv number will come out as 55.2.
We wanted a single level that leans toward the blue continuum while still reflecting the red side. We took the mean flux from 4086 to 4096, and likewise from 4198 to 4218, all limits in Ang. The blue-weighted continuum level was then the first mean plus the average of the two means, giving 15.7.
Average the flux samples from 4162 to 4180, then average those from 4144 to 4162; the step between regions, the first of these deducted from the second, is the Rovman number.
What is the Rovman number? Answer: -0.6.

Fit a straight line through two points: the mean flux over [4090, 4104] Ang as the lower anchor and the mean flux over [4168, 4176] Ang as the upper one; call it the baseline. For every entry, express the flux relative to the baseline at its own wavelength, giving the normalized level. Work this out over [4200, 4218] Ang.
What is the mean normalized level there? 0.97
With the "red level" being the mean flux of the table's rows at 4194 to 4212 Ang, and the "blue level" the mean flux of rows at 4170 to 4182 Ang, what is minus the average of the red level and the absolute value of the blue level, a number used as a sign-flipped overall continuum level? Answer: -8.0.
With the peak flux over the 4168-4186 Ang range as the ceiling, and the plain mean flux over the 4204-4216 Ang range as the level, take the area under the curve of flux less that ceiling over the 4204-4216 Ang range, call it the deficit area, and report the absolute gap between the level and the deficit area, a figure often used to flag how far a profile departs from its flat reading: 20.6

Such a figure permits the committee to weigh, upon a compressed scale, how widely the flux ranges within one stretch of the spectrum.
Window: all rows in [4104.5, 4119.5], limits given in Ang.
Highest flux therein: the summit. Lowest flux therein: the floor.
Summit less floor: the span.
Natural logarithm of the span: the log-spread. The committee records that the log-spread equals -1.8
